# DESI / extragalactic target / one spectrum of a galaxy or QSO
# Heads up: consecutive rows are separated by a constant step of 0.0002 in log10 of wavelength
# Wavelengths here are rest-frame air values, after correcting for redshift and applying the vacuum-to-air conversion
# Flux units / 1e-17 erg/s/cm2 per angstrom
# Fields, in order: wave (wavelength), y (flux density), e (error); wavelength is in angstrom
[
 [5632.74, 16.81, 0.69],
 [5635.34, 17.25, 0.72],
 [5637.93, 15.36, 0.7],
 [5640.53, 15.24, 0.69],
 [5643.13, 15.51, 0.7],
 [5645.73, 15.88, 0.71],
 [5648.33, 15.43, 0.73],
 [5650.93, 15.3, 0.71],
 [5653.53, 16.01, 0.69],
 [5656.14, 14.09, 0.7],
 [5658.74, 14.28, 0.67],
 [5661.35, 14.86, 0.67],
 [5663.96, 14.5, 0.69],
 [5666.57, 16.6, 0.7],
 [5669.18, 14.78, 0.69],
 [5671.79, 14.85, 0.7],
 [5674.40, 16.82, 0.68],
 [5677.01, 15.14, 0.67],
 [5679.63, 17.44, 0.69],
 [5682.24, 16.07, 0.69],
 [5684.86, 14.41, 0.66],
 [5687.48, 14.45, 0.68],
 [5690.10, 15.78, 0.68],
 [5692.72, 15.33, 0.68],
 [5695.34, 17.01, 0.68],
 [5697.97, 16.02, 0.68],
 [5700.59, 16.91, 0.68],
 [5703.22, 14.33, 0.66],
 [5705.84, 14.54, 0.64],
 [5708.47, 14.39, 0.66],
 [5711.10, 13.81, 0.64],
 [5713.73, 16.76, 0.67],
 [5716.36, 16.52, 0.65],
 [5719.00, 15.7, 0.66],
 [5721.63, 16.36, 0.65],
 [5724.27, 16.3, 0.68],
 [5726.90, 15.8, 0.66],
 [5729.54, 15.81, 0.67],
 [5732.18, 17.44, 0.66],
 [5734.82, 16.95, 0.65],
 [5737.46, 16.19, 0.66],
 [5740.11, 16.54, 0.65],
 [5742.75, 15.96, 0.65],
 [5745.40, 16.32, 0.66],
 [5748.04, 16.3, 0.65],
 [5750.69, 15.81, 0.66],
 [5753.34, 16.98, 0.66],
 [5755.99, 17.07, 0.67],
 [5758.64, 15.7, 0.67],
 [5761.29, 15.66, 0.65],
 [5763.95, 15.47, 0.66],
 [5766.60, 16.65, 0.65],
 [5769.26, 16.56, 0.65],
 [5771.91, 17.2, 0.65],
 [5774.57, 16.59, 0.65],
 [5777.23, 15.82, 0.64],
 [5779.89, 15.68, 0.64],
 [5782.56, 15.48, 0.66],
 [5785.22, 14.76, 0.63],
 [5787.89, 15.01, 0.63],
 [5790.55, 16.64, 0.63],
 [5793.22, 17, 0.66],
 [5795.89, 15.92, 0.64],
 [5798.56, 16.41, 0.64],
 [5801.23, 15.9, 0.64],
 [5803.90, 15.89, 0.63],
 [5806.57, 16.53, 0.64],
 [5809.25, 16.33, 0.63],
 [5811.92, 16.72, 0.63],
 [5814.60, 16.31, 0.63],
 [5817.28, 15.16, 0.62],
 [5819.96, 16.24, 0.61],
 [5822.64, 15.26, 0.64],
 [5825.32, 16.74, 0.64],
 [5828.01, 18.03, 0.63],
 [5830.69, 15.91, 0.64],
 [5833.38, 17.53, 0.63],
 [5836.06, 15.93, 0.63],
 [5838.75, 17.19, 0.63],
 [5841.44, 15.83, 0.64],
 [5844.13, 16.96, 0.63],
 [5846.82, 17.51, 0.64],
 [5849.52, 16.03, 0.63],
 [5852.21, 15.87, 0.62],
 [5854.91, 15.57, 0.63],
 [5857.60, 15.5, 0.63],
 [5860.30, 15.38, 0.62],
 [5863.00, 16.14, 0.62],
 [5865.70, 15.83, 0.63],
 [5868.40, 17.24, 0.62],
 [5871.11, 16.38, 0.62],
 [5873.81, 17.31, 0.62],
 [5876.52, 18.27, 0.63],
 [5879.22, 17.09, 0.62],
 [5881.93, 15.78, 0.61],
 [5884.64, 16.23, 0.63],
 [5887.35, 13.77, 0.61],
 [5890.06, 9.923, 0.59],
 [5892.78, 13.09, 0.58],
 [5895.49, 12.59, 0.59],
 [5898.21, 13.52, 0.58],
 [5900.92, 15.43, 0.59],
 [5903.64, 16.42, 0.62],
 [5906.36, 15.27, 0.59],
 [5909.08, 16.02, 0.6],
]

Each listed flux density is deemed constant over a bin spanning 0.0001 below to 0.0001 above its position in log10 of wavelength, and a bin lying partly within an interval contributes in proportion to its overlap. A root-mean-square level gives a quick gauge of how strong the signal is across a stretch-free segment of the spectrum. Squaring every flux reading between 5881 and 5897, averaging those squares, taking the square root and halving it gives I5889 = 6.9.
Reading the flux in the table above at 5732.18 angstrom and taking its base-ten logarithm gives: 1.24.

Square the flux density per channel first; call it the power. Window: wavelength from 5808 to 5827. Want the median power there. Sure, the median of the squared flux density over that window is 266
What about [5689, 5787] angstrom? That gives 257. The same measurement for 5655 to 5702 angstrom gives 232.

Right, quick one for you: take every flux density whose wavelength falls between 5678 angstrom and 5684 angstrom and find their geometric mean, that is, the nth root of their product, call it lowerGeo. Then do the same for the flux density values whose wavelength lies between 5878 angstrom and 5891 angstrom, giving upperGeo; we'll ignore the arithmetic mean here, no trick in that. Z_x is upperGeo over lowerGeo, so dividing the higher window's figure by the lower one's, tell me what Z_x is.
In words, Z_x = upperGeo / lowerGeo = 0.85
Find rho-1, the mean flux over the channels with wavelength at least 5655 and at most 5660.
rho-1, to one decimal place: 14.2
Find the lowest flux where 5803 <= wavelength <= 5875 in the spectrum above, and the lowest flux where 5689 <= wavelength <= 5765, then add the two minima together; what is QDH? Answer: 29.0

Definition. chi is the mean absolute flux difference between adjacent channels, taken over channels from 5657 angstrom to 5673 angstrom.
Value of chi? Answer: 1.0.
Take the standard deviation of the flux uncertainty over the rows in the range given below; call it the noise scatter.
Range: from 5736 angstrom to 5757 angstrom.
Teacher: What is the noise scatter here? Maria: 0.007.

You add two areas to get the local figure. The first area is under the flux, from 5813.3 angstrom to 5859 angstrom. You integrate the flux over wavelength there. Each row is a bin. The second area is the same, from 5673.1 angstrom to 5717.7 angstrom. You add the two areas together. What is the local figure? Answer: 1443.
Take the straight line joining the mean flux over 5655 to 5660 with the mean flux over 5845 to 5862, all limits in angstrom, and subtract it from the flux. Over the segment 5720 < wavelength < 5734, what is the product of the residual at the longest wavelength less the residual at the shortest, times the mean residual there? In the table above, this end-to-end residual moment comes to 1.5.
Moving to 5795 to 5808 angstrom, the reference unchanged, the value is 0.3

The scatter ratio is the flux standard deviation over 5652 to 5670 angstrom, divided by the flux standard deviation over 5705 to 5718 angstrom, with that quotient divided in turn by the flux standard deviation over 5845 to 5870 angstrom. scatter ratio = 1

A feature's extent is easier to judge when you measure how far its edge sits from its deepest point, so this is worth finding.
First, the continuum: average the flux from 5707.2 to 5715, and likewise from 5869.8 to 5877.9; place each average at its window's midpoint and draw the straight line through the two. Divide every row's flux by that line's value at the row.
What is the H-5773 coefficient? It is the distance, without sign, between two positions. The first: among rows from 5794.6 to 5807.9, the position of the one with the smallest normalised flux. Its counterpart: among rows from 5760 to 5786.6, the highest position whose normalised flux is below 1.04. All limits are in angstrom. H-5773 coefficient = 18.7 angstrom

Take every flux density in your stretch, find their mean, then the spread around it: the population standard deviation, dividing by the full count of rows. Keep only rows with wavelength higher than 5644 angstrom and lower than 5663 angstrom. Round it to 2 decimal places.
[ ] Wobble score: 0.69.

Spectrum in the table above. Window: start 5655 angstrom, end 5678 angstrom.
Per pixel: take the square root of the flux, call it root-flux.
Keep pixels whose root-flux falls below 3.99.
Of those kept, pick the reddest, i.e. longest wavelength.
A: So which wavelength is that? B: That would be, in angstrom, 5677.01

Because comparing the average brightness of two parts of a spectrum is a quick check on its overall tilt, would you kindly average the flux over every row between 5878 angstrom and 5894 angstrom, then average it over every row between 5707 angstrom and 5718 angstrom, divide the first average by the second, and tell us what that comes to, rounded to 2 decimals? 0.93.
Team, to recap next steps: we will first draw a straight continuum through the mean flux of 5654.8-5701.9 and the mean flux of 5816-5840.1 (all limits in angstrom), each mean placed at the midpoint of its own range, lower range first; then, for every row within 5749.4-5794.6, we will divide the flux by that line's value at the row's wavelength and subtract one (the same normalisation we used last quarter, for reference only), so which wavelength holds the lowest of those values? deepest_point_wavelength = 5785.22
